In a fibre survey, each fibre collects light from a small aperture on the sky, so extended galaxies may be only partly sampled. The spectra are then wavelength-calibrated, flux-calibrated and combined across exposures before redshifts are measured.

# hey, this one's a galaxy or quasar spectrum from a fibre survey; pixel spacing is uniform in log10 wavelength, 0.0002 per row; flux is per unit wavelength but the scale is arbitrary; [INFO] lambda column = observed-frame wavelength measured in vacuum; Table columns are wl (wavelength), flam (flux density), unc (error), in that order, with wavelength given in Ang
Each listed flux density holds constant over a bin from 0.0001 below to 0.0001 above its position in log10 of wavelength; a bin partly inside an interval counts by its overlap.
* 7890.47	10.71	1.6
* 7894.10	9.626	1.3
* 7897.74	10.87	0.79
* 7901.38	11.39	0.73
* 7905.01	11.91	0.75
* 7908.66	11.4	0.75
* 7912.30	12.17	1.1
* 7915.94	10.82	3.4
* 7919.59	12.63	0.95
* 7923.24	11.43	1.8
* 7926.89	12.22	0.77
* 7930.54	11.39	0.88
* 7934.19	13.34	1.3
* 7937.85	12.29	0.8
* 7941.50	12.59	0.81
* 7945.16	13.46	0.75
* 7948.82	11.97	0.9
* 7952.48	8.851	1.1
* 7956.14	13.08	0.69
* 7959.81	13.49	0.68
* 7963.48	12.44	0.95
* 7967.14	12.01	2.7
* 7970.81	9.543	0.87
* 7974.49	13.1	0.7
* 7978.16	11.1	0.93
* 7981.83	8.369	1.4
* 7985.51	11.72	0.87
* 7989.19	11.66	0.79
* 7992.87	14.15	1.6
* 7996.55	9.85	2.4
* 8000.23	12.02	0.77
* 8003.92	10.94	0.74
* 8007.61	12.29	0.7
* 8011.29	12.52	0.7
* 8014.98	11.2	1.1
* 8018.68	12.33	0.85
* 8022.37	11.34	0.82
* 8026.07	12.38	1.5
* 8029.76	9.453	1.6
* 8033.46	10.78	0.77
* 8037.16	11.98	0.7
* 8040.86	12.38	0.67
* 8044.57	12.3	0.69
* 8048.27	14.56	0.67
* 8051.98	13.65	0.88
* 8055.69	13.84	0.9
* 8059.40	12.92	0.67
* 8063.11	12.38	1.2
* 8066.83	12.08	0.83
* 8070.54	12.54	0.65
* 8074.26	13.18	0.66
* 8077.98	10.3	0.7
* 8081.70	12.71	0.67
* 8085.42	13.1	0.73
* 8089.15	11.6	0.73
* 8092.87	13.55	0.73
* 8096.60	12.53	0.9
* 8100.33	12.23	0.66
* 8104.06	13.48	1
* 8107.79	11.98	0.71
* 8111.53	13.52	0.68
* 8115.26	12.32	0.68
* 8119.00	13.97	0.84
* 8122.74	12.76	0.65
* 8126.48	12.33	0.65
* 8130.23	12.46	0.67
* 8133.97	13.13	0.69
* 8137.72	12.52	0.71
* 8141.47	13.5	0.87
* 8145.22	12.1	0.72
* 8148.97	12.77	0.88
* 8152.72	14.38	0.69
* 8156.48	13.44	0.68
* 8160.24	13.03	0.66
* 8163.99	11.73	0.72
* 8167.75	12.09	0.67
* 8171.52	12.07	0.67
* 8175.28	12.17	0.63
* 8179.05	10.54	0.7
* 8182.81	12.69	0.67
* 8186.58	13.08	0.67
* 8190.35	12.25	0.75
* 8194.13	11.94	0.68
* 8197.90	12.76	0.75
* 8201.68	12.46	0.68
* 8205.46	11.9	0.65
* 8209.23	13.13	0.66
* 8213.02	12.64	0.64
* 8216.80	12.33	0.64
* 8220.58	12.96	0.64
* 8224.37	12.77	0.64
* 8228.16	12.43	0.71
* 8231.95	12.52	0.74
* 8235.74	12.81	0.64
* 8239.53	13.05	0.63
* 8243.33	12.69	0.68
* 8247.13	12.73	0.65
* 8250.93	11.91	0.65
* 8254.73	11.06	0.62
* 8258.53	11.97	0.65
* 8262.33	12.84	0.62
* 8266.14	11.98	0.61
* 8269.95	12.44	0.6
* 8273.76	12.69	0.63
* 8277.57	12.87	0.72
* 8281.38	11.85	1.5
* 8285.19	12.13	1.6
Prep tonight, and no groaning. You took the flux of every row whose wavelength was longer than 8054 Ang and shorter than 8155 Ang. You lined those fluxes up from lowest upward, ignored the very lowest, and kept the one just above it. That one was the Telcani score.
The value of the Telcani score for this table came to 11.6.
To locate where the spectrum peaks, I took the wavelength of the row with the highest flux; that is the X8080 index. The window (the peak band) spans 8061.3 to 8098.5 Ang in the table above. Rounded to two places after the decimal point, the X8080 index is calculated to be 8092.87 Ang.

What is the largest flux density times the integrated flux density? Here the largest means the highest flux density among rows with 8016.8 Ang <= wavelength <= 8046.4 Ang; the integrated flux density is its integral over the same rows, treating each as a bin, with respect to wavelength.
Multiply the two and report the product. 4256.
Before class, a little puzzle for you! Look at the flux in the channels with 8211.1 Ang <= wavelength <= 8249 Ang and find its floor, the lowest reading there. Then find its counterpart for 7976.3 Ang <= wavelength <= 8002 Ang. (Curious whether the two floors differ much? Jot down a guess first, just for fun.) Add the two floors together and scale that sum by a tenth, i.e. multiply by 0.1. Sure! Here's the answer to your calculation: 2.07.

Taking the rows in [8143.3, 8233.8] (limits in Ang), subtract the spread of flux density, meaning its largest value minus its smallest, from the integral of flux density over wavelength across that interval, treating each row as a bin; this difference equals 1128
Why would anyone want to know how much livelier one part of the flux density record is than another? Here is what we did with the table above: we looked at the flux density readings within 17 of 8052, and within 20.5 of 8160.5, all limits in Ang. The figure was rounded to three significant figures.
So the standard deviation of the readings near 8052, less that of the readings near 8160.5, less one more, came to -1.13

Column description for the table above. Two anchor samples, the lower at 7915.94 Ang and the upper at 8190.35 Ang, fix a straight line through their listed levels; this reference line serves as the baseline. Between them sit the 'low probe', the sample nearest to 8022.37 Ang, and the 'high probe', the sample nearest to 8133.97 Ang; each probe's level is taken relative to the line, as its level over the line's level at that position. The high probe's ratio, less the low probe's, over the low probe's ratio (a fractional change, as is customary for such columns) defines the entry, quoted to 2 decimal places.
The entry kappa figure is 0.10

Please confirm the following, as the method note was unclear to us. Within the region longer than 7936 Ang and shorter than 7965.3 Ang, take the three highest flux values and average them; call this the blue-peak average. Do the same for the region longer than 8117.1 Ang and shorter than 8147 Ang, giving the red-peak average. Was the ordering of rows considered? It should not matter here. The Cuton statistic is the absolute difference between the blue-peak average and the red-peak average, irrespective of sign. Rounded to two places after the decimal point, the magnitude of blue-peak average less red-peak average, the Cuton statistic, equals 0.19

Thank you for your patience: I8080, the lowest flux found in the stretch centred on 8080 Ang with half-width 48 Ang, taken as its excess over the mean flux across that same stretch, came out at -2.4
